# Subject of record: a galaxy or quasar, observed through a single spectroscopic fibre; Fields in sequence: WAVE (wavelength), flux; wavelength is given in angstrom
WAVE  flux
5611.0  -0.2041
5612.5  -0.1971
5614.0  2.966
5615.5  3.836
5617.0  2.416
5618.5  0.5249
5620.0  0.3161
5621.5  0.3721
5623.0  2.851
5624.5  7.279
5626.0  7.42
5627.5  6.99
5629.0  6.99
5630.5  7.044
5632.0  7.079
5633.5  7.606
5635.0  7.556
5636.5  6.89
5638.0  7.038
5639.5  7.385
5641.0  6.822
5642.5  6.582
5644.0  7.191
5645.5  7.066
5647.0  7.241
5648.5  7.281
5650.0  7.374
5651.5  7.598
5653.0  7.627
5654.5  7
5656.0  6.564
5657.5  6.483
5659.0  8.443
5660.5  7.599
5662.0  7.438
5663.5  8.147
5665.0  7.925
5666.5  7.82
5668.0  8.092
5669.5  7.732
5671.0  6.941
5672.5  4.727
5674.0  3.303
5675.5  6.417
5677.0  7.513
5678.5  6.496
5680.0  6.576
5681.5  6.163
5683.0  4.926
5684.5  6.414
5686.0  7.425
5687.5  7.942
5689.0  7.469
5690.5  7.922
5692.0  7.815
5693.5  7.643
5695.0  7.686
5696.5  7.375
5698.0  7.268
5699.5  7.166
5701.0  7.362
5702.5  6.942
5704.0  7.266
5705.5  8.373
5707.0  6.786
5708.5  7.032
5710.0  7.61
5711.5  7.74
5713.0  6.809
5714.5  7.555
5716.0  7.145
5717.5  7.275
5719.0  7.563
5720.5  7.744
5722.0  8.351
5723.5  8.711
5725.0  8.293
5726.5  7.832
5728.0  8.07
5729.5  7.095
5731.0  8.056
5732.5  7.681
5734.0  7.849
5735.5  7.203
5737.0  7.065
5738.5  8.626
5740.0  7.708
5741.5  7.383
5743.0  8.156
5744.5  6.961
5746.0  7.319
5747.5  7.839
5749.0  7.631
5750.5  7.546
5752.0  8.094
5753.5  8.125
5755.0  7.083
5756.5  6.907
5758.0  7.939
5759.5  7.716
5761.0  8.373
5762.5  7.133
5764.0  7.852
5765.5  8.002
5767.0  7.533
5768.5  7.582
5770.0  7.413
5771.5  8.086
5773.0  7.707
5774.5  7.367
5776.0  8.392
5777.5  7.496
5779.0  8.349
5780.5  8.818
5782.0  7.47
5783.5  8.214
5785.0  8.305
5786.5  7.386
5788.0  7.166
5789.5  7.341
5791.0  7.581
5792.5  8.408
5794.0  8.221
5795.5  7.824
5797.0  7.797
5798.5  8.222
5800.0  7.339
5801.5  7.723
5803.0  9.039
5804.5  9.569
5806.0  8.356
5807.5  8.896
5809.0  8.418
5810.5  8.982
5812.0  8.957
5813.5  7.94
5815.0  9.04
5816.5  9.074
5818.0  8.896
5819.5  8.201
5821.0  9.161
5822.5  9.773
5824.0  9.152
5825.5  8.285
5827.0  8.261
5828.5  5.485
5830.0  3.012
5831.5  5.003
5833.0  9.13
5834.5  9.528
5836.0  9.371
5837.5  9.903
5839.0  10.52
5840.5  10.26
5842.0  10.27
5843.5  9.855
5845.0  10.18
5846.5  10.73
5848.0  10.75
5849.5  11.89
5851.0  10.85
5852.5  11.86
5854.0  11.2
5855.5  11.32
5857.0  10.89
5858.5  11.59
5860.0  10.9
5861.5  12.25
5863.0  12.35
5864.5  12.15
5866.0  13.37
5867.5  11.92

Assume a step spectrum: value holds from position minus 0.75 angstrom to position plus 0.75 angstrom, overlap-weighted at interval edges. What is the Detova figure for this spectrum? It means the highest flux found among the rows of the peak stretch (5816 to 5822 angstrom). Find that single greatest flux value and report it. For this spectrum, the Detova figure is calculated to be 9.161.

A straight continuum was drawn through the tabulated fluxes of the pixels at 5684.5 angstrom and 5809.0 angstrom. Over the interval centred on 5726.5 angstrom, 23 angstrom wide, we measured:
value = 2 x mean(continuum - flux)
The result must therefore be -1.3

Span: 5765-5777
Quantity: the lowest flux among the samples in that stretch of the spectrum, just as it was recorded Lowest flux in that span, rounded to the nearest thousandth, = 7.367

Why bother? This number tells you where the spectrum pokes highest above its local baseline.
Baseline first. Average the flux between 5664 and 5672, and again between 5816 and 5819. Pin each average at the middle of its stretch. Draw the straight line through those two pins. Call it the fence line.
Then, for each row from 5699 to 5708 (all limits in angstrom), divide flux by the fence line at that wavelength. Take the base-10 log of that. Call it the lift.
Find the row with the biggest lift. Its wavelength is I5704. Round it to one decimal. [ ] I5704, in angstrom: 5705.5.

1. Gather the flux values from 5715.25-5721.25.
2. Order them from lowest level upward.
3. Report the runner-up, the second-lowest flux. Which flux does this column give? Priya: 7.275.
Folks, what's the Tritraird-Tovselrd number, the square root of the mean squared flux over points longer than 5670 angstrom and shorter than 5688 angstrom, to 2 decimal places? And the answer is 6.36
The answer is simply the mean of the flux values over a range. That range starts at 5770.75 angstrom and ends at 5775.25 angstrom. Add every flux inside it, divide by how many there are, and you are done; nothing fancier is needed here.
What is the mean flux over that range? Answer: 7.72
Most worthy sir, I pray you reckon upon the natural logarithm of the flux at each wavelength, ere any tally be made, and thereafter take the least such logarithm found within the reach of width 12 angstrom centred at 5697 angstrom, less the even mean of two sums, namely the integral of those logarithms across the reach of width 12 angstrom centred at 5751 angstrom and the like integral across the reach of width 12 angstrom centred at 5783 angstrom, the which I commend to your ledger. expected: -22.6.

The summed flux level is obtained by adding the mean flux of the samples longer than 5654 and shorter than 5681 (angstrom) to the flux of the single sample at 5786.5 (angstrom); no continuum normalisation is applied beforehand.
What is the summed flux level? 14.3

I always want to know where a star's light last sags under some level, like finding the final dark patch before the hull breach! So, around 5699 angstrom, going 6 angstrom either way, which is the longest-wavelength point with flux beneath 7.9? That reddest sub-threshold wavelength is 5704.0 angstrom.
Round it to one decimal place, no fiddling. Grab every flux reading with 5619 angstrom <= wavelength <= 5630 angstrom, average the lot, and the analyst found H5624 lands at 4.6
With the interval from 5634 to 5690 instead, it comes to 7.0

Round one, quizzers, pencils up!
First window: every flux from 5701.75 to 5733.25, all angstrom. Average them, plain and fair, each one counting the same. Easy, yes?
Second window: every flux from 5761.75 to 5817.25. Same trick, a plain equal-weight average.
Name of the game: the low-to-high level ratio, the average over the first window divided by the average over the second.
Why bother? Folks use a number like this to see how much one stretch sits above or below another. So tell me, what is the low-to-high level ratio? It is 0.94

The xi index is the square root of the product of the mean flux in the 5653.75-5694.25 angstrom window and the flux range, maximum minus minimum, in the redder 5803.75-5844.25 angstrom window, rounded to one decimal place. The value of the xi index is 7.2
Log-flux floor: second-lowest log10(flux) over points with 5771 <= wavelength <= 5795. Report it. 0.87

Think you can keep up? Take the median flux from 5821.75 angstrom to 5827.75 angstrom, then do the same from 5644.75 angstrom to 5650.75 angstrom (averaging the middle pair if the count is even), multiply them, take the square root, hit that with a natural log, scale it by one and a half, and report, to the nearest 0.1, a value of 3.1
